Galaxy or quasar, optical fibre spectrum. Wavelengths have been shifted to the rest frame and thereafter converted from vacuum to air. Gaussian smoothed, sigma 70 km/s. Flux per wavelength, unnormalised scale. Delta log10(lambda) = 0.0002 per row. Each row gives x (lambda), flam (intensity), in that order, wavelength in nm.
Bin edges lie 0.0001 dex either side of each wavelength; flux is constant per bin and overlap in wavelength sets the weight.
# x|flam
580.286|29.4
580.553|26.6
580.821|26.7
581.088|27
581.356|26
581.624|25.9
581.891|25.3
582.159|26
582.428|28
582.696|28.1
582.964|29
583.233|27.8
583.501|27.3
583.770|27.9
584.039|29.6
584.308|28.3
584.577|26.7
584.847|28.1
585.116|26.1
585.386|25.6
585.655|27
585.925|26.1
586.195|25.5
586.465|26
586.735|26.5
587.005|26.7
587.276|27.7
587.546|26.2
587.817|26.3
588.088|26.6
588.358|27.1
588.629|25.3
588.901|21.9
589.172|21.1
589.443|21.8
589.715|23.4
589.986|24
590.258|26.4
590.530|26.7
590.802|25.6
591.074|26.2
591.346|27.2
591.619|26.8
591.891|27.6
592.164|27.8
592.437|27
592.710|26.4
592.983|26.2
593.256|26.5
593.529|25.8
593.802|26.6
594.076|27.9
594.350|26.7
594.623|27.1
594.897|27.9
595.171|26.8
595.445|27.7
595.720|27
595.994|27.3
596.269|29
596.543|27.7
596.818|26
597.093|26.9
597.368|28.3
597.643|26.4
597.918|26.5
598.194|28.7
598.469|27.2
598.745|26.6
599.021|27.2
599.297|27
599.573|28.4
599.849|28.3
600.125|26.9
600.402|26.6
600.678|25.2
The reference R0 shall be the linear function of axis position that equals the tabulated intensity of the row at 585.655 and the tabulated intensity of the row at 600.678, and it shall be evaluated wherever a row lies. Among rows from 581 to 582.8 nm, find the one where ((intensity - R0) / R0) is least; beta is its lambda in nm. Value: 581.891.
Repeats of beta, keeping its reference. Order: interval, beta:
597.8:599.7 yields 597.918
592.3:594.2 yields 593.529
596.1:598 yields 596.818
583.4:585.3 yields 585.116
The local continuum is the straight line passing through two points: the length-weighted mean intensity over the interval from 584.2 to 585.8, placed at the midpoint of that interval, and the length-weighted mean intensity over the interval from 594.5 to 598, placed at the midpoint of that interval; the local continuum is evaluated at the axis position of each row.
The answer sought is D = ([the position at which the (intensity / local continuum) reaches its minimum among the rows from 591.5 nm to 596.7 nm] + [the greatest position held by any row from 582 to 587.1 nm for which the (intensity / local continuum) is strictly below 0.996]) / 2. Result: 590.27 nm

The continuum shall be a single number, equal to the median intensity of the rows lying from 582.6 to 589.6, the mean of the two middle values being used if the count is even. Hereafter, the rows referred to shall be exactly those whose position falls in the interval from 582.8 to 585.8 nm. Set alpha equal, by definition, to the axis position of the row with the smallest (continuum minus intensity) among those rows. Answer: 584.039 nm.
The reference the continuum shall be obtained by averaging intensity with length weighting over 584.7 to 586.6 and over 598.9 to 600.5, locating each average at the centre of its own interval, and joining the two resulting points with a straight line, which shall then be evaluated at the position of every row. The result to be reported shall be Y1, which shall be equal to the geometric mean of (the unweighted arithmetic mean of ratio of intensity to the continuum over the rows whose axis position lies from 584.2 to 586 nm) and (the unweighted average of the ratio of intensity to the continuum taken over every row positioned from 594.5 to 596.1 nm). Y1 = 1.01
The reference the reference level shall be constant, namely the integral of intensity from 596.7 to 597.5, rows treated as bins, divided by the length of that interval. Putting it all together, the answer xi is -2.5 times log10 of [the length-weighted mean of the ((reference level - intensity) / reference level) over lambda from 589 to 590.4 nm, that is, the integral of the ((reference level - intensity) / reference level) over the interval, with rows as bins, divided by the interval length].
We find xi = 2.1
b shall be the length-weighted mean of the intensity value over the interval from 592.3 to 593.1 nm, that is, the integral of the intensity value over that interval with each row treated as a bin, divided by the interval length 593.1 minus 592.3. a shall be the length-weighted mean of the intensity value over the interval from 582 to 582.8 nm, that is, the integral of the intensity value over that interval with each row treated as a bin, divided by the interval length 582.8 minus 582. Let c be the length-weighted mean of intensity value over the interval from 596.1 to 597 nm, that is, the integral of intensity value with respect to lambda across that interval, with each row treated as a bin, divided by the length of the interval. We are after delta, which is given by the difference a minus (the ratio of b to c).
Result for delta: 26.3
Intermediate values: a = 27.3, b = 26.5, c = 27.5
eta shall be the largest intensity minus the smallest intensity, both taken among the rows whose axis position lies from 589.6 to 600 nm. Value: 5.6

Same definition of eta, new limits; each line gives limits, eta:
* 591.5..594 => 2.0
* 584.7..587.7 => 2.6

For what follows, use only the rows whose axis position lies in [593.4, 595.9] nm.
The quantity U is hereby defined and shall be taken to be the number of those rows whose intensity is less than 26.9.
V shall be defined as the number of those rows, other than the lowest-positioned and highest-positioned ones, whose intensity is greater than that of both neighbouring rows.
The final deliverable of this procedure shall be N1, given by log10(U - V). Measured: 0.0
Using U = 4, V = 3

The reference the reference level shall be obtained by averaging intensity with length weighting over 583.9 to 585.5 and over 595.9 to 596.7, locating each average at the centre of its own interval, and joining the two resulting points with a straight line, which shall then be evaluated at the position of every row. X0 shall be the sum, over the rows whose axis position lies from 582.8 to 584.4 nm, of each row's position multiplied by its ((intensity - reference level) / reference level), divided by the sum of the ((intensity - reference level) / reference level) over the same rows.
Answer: 583.68 nm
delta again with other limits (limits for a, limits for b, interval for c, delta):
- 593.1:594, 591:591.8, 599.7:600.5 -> 25.4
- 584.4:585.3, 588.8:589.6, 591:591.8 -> 26.1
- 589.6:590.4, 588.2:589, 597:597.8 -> 23.7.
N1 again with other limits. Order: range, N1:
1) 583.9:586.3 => 0.5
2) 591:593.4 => 0.5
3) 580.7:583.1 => 0.6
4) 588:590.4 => 0.8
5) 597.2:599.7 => 0.0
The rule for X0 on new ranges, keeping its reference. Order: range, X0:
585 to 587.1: 586.01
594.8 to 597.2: 596.26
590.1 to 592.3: 590.89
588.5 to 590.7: 589.40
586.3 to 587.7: 586.92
